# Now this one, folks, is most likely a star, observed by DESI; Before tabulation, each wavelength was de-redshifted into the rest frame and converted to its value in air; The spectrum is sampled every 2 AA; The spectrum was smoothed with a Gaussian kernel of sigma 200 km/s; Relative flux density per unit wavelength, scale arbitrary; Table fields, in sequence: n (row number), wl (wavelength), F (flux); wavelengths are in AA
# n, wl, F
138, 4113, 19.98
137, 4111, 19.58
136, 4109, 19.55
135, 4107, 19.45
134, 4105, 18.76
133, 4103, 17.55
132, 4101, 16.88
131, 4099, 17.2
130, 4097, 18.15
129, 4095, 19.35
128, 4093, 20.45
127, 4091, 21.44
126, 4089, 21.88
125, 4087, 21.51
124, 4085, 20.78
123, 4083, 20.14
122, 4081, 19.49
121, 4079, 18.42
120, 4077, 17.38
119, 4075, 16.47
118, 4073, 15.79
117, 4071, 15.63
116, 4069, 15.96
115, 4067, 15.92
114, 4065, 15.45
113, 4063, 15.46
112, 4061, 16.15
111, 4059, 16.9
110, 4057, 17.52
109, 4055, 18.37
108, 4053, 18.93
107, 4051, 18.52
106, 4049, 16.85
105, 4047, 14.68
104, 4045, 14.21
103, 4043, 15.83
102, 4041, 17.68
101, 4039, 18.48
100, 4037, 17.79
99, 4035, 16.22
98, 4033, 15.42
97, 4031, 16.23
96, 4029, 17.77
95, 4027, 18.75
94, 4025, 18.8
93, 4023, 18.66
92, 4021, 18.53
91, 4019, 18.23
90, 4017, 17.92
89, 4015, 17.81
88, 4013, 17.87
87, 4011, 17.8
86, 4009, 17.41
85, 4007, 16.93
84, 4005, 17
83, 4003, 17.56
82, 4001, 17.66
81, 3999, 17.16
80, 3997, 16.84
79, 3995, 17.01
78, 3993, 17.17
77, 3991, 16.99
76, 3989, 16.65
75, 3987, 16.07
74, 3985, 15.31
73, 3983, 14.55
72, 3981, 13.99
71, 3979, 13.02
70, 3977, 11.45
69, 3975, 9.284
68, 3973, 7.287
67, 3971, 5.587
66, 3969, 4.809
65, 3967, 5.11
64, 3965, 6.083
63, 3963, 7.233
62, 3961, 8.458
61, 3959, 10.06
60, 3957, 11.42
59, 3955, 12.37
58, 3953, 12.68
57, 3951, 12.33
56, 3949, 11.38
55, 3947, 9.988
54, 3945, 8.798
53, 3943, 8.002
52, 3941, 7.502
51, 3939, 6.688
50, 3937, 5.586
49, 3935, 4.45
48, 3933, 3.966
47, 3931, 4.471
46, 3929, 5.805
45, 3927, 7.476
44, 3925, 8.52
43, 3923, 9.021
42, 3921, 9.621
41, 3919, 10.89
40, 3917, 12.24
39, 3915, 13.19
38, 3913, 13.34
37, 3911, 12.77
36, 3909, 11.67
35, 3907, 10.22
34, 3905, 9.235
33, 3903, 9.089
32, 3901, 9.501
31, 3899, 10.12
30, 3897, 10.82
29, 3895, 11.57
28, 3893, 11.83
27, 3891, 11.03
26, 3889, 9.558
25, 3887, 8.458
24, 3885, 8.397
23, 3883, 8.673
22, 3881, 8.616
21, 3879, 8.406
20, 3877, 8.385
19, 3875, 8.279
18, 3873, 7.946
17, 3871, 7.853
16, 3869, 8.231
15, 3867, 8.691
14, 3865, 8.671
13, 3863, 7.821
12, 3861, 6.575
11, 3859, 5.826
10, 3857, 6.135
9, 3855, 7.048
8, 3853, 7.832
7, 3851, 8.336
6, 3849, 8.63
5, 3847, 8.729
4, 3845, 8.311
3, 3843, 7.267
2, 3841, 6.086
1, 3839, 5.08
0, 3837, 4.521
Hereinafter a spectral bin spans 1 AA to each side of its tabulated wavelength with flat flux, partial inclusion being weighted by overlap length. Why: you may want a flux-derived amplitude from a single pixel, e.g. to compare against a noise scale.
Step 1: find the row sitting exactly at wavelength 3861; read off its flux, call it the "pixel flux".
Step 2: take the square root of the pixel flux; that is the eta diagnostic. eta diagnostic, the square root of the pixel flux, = 2.6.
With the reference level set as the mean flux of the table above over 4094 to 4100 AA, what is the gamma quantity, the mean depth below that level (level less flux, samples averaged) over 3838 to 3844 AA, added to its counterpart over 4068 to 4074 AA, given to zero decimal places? 15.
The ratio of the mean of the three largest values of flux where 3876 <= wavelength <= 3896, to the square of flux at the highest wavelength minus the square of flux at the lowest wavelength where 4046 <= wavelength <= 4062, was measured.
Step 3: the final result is 0.25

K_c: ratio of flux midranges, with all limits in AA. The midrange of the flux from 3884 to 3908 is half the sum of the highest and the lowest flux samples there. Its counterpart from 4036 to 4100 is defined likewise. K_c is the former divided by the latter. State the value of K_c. 0.56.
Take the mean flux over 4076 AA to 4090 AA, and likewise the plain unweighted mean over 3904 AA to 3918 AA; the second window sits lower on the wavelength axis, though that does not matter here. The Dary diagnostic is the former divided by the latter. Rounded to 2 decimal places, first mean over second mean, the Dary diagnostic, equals 1.69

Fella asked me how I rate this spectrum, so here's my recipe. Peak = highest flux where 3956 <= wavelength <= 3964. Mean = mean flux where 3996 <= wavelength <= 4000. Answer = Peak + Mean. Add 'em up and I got 28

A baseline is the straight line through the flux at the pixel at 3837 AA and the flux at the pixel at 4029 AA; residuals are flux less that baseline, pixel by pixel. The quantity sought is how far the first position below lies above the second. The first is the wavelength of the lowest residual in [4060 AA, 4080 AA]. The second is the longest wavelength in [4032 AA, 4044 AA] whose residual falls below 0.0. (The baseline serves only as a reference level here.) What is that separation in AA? 28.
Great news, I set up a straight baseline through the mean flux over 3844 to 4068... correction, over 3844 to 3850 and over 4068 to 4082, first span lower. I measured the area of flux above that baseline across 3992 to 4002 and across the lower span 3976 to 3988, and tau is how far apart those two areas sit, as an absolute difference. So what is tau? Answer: 24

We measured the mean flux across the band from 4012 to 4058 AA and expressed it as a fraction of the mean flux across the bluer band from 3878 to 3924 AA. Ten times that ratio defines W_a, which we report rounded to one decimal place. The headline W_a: 16.8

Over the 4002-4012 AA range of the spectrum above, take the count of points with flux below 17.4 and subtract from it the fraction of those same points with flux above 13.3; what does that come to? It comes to 1.0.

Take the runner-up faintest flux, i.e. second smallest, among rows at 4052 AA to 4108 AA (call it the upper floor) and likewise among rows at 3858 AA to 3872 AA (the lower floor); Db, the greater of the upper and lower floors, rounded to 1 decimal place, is 15.5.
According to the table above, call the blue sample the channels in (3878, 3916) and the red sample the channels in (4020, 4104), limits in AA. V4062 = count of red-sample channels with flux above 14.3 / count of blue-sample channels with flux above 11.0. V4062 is 5.9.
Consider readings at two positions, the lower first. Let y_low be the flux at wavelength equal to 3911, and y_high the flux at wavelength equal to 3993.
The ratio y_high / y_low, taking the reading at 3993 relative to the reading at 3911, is 1.34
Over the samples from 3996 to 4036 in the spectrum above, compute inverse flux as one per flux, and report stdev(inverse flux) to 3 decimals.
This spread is 0.003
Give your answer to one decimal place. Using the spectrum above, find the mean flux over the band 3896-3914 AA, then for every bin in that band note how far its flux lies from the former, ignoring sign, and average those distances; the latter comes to 1.2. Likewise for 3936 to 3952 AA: 1.8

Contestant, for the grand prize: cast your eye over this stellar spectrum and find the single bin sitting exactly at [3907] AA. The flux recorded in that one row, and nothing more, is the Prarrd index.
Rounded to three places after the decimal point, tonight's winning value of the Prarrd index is 10.220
